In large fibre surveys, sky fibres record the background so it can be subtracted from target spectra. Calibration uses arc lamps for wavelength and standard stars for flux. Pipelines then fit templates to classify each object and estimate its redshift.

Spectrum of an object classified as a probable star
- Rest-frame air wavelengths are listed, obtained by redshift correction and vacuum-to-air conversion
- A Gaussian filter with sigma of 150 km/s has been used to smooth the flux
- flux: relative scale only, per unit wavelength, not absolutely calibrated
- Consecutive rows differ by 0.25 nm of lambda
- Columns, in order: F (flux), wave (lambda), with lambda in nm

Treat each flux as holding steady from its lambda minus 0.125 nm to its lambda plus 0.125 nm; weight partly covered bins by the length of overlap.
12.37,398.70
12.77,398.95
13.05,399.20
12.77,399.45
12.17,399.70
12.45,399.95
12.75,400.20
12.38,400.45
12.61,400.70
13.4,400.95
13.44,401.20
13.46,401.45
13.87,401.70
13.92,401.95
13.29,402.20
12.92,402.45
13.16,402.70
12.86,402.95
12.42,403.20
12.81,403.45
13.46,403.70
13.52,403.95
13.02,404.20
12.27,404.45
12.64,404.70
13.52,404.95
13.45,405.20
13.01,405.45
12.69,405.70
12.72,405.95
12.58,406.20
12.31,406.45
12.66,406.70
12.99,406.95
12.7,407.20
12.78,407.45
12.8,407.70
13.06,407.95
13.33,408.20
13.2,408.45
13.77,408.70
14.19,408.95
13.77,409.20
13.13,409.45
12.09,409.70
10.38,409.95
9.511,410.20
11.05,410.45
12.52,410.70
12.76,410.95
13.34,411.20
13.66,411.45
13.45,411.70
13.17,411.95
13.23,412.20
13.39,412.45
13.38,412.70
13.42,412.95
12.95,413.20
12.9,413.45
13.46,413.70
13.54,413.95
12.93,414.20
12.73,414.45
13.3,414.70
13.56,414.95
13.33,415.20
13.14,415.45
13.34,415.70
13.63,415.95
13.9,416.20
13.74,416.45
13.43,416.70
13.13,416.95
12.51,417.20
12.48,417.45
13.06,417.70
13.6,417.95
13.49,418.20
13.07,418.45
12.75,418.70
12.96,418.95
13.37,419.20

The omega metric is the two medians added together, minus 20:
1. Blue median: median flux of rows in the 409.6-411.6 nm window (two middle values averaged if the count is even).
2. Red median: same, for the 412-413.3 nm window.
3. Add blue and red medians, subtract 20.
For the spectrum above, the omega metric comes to 5.7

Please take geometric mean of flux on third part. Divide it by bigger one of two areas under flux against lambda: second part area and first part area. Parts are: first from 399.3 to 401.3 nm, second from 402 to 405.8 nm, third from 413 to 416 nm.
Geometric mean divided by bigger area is 0.27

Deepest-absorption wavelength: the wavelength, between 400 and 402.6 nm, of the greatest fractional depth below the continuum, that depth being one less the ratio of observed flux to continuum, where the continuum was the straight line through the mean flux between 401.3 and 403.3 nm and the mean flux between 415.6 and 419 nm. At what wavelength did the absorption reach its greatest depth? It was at 400.45 nm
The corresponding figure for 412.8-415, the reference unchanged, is 414.45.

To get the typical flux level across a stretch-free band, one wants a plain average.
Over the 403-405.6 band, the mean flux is 13.0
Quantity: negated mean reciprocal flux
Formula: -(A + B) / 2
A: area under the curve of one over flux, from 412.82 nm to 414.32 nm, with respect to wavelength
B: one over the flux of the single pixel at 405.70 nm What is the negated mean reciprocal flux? -0.10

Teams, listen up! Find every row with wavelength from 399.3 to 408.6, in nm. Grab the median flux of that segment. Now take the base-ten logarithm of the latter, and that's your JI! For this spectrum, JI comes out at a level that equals 1.109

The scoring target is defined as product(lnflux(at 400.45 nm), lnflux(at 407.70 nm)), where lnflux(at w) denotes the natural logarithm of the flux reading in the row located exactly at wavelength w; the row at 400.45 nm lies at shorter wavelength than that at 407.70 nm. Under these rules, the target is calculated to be 6.41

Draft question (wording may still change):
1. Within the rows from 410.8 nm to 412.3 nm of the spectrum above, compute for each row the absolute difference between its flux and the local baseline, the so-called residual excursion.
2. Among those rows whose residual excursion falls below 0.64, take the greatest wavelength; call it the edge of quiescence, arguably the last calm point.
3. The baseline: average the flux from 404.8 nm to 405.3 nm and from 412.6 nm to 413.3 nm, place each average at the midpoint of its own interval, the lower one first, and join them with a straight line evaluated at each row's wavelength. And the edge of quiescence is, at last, 412.20 nm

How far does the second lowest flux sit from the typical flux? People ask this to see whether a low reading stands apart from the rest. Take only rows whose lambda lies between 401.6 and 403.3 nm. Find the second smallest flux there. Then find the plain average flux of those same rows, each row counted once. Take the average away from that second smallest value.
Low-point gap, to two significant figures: -0.35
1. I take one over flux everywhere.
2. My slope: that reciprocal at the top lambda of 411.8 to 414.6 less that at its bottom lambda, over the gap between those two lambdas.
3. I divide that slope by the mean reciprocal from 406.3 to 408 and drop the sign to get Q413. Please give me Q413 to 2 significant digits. 0.013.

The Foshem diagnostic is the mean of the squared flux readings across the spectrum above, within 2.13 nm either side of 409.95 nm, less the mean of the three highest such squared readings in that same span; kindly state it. -30.0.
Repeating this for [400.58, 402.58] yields -10.3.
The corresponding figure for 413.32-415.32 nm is -8.0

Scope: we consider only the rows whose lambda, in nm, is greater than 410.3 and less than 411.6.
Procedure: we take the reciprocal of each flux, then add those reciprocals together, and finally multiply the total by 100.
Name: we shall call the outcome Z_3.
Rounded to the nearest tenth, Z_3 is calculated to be 39.7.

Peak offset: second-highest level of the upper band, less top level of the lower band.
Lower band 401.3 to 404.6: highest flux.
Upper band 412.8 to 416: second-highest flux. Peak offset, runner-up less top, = -0.36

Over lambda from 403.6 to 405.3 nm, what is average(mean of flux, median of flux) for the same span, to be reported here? 13.3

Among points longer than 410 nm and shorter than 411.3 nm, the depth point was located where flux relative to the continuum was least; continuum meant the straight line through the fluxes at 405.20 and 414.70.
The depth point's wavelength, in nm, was 410.20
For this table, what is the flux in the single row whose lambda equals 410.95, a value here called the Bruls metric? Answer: 12.76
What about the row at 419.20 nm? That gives 13.37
